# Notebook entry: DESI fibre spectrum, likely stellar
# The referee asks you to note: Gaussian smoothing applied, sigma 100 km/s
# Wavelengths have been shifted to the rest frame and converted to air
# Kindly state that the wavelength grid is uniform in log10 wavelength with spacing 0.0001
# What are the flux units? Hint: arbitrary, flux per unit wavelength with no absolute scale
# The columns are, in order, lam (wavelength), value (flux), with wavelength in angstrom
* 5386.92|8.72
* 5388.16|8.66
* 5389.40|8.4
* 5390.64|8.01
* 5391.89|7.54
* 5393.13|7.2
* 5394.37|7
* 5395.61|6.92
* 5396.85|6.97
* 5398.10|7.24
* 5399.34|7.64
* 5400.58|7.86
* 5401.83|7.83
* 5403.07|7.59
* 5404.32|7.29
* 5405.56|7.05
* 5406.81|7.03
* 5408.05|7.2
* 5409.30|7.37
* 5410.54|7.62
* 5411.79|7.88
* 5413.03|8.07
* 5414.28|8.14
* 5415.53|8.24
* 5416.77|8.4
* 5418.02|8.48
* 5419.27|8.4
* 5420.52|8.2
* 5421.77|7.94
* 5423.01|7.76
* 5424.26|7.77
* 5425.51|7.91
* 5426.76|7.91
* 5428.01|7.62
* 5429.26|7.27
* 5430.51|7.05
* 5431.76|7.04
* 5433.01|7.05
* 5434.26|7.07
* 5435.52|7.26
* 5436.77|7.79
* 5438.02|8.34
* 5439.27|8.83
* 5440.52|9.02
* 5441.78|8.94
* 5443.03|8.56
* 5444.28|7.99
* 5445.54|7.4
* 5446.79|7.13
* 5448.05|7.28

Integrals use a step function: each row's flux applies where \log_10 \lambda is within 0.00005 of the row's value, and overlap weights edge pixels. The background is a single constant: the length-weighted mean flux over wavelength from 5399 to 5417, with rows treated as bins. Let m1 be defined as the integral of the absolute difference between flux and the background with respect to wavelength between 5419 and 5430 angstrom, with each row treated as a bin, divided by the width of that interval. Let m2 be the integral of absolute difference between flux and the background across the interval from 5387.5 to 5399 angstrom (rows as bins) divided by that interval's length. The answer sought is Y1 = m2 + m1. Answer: 0.9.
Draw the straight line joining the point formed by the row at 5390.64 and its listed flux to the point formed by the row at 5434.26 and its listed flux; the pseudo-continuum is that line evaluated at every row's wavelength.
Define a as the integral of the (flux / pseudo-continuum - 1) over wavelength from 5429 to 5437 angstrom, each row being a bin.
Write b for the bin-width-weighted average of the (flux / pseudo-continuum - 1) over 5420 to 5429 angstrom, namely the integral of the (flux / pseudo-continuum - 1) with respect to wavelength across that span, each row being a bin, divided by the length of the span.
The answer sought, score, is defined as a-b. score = 0.0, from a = 0.1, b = 0.08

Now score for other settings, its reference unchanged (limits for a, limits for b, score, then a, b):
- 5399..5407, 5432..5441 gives -0.4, -0.3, 0.12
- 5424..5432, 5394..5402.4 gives 0.4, 0.3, -0.06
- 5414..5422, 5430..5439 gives 0.9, 0.9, 0.05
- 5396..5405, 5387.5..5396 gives -0.3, -0.4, -0.04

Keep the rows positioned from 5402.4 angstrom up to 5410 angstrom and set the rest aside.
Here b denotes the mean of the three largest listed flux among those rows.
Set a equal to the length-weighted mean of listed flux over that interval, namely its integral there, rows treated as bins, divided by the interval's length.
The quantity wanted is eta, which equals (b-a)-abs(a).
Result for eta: -7.12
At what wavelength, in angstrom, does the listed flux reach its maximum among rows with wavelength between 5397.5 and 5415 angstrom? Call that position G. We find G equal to 5414.28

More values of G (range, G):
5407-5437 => 5418.02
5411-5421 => 5418.02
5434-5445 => 5440.52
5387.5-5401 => 5388.16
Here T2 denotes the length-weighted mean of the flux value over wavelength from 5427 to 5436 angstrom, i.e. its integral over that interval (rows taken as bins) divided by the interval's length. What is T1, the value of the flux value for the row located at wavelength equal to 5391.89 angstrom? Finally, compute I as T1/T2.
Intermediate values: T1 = 7.54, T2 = 7.22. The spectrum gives 1.04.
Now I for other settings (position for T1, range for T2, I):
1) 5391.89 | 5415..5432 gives 0.96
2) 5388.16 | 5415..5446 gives 1.09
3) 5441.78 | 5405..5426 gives 1.14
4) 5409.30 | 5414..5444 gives 0.93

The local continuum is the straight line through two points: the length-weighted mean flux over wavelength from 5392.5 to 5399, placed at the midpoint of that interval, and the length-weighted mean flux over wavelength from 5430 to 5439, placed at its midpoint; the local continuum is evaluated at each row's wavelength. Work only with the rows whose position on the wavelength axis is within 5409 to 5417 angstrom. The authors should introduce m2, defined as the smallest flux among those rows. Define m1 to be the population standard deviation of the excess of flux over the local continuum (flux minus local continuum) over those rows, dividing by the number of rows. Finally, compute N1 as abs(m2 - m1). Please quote 7.06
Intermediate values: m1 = 0.31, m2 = 7.37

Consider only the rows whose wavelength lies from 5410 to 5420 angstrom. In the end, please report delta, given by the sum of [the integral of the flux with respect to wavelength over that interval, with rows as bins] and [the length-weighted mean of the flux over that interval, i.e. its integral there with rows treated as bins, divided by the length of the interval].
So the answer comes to 90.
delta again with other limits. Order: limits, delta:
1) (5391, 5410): 146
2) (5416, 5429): 112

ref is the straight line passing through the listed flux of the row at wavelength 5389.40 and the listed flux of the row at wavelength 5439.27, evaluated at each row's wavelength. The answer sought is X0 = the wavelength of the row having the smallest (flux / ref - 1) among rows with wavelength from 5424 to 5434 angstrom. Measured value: 5431.76 angstrom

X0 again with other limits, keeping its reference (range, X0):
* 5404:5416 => 5406.81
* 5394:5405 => 5395.61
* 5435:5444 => 5435.52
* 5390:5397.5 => 5395.61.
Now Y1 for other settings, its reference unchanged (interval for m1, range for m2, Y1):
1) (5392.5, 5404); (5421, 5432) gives 0.7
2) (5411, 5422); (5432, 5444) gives 1.3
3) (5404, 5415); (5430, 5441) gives 1.1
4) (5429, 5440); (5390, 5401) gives 1.0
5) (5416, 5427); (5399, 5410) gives 0.7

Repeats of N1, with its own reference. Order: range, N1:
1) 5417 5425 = 7.45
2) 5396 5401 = 6.64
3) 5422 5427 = 7.70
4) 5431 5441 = 6.29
